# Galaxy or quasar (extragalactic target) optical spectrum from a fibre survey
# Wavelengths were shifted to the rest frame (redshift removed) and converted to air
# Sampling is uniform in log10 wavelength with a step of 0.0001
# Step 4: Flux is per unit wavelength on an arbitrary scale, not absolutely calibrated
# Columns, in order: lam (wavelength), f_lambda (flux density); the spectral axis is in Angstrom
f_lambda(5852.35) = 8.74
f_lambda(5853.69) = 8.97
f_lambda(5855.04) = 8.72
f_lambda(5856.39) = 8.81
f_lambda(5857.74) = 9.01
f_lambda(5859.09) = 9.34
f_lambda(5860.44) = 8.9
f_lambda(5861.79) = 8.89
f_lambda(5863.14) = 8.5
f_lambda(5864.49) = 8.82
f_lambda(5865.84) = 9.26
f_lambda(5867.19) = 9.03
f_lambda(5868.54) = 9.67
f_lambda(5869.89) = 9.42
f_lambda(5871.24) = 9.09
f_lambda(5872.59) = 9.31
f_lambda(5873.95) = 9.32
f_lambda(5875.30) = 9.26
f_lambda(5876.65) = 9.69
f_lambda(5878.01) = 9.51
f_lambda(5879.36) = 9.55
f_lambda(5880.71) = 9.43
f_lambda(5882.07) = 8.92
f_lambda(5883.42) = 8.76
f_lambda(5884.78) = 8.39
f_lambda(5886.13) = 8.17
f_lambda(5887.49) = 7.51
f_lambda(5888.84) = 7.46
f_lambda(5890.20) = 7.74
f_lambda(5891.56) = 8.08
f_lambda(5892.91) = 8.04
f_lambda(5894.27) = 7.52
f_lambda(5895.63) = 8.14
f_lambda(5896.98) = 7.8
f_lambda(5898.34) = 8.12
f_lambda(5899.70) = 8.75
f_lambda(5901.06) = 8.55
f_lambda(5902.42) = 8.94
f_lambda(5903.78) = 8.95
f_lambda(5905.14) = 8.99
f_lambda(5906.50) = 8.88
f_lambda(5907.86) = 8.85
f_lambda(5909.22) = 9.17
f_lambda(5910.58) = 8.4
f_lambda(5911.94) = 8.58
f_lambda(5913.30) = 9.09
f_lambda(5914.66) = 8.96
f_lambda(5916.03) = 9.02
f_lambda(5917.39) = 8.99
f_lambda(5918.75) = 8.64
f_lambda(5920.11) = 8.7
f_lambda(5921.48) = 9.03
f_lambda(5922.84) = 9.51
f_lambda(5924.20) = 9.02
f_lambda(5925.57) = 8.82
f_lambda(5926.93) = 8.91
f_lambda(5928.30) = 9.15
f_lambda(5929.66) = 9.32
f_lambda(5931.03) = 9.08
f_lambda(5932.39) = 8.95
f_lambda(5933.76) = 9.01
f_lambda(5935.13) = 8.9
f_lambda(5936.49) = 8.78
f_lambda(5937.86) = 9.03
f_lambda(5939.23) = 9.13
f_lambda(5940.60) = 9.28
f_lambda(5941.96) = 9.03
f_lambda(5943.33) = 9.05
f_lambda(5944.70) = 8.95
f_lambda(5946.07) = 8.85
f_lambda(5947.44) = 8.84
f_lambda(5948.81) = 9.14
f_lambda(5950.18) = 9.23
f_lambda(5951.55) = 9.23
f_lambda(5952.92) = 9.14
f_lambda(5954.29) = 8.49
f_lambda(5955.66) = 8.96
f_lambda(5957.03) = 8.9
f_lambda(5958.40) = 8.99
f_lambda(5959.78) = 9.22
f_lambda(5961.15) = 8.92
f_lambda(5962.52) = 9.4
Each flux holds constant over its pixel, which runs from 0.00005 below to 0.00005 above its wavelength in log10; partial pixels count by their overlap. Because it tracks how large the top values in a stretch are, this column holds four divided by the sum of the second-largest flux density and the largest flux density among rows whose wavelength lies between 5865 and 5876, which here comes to 0.210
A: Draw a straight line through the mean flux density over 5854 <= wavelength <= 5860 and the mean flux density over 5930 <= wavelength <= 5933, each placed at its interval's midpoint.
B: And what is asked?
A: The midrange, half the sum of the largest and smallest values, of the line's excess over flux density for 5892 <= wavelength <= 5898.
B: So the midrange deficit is 1.2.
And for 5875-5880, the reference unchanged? -0.5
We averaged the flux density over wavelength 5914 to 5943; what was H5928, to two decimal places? 9.01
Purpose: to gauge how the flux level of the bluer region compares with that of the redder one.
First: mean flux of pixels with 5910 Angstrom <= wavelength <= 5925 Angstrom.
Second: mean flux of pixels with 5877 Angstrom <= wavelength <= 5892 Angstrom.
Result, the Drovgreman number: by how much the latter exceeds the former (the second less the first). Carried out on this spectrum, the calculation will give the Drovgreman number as -0.4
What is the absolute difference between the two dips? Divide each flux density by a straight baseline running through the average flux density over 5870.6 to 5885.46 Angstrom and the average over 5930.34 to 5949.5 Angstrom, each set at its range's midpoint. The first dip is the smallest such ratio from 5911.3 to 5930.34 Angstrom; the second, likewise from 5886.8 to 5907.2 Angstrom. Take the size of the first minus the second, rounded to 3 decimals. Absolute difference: 0.130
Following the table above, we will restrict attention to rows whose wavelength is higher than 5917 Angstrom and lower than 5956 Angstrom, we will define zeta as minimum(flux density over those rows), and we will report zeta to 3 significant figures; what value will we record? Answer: 8.49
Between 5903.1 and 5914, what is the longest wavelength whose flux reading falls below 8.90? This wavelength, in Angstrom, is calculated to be 5911.94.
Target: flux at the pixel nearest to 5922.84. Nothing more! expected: 9.51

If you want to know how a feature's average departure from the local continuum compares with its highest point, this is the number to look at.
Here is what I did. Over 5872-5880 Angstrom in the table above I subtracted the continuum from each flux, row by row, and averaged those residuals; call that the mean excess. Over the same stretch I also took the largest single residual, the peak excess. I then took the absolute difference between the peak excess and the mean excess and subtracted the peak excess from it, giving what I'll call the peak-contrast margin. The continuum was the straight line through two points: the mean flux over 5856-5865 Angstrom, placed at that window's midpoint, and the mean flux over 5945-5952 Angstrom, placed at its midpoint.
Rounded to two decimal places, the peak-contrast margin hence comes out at -0.52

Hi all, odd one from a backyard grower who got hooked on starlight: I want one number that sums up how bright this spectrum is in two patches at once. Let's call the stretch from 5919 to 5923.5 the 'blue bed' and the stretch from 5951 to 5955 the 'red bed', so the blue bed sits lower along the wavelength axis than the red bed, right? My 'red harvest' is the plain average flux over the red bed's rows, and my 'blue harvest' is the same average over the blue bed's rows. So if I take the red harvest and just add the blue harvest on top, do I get 18.0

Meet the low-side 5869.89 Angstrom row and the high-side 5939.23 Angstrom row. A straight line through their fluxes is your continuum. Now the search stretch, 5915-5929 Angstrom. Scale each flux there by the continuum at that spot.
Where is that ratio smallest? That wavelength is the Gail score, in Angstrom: 5918.75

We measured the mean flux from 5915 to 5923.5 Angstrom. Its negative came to -8.98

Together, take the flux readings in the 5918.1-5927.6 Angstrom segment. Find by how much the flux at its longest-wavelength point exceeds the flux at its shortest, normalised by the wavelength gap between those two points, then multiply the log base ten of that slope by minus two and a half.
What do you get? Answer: 3.70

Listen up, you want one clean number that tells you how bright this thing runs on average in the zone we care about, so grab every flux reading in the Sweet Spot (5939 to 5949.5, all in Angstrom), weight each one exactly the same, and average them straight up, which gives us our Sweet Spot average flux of 9.03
